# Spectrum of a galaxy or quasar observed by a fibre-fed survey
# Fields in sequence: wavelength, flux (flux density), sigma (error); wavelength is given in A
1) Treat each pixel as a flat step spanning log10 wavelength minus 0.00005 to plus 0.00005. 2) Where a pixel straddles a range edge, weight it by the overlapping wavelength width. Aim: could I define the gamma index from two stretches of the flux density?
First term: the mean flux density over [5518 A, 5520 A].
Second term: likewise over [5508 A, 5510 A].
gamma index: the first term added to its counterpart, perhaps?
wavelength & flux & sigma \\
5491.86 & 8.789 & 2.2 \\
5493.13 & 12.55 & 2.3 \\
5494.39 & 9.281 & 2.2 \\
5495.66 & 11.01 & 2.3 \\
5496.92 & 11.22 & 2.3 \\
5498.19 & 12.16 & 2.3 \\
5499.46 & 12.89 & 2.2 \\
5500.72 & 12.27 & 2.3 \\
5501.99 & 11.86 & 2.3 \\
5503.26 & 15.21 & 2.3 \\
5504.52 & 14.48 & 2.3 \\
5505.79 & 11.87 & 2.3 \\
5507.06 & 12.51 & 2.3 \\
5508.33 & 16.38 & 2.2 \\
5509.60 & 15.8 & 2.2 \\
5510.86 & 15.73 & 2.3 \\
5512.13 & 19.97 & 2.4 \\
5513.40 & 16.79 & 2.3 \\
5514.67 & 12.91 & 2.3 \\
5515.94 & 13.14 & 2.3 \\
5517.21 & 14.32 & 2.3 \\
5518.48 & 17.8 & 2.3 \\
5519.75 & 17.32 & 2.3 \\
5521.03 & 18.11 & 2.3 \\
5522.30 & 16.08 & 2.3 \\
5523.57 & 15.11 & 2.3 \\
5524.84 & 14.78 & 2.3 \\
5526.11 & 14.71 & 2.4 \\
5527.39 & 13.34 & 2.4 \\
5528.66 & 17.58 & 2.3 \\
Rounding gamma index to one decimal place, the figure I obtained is 33.7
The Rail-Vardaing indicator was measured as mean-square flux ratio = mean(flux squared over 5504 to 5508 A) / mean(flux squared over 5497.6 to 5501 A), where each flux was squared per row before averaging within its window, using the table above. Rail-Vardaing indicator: 1.1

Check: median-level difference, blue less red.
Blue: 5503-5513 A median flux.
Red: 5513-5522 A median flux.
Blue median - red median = -1.3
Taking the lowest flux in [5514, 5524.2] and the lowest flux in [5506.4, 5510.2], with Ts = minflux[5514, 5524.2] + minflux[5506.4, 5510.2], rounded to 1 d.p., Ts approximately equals 25.4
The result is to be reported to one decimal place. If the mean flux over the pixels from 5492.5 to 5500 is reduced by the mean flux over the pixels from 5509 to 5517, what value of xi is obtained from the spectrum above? -4.2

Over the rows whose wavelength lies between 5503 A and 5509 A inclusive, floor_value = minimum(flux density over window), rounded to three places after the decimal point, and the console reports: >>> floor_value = 11.870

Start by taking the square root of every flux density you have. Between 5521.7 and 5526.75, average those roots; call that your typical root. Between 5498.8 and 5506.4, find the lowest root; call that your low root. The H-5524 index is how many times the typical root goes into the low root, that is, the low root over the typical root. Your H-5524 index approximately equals 0.88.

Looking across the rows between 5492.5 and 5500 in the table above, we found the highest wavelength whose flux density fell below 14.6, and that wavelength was 5499.46 A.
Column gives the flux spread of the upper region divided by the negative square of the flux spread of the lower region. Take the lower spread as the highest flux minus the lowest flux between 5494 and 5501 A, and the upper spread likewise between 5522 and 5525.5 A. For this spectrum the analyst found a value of -0.10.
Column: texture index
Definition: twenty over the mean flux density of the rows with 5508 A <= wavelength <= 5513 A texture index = 1.18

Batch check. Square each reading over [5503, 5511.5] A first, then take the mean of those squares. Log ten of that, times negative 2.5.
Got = -5.83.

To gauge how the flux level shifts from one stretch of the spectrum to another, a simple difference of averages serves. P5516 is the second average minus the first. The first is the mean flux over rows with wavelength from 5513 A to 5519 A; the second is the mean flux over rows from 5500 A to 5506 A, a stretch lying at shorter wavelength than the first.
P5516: -2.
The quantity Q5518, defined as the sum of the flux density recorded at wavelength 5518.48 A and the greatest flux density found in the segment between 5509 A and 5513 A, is 37.8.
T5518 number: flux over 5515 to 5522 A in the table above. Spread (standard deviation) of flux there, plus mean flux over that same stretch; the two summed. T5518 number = 18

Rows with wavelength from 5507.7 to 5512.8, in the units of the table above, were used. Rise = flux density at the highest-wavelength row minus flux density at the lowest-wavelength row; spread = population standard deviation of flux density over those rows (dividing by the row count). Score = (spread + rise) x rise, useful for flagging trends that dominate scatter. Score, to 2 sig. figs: 19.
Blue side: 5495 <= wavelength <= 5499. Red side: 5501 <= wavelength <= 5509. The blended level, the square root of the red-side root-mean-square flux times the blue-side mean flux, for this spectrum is 12.6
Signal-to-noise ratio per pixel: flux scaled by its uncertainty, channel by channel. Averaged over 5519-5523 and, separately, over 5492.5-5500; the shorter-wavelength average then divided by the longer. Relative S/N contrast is 0.68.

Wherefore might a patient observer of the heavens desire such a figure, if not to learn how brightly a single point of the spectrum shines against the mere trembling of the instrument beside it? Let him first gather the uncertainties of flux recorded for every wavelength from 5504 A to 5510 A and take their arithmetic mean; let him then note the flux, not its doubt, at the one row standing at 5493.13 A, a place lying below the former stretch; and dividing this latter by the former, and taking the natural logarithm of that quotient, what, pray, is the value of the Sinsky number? 1.71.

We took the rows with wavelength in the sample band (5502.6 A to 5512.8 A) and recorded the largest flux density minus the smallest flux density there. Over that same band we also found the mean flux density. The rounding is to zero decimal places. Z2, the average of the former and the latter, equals 12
